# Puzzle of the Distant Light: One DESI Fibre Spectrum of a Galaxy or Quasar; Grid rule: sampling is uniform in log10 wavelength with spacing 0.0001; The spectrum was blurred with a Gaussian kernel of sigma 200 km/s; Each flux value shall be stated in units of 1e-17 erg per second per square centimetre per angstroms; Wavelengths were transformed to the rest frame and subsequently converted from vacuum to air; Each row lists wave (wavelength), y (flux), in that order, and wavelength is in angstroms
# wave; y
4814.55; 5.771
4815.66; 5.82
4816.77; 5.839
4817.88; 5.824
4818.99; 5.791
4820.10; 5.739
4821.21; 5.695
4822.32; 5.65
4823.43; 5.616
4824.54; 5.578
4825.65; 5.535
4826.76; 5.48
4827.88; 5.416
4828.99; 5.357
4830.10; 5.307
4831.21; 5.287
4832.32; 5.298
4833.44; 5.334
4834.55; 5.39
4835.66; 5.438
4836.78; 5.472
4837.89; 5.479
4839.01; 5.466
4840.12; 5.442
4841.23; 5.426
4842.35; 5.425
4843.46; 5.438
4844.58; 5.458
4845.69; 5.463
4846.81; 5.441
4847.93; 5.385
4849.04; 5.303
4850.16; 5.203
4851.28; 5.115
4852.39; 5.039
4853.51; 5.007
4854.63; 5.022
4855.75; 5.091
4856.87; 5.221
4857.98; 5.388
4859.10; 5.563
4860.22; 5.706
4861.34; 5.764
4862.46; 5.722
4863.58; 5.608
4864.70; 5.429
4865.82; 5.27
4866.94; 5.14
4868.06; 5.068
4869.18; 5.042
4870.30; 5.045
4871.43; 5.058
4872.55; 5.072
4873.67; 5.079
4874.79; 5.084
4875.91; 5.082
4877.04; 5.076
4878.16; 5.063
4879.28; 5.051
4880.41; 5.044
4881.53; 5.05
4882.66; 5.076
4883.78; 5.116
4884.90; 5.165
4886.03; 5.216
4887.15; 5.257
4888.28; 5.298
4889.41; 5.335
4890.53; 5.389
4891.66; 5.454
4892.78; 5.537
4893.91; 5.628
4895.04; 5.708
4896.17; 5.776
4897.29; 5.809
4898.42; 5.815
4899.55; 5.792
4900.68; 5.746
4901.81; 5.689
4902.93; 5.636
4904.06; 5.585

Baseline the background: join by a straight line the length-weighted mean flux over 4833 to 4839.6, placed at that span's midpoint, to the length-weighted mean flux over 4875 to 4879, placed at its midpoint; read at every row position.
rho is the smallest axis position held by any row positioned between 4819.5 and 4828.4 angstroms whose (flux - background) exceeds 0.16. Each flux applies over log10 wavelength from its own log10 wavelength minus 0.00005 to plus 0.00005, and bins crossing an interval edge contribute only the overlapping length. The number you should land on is 4820.10 angstroms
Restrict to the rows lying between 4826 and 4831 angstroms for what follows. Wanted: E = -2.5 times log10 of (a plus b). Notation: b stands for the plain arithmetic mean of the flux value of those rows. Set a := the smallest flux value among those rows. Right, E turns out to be -2.57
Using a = 5.307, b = 5.39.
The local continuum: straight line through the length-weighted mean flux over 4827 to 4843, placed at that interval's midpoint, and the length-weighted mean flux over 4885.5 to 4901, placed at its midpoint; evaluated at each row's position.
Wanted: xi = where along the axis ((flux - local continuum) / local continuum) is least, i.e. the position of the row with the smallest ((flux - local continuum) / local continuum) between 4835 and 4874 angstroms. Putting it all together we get 4869.18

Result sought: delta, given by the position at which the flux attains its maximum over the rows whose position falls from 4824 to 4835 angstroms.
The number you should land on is 4824.54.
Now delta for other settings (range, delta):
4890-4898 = 4897.29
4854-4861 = 4860.22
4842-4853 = 4845.69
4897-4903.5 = 4898.42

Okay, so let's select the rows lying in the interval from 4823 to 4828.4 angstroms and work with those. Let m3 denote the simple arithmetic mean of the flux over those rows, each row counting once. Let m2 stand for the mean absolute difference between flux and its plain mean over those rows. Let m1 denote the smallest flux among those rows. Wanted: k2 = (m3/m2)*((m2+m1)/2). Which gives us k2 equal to 246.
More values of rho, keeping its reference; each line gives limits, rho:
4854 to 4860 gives 4859.10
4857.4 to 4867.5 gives 4859.10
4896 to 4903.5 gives 4896.17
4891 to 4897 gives 4891.66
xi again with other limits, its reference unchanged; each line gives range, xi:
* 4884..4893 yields 4884.90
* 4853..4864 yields 4853.51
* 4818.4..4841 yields 4831.21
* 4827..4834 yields 4831.21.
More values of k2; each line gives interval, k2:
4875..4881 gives 1013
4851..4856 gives 331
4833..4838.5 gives 301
